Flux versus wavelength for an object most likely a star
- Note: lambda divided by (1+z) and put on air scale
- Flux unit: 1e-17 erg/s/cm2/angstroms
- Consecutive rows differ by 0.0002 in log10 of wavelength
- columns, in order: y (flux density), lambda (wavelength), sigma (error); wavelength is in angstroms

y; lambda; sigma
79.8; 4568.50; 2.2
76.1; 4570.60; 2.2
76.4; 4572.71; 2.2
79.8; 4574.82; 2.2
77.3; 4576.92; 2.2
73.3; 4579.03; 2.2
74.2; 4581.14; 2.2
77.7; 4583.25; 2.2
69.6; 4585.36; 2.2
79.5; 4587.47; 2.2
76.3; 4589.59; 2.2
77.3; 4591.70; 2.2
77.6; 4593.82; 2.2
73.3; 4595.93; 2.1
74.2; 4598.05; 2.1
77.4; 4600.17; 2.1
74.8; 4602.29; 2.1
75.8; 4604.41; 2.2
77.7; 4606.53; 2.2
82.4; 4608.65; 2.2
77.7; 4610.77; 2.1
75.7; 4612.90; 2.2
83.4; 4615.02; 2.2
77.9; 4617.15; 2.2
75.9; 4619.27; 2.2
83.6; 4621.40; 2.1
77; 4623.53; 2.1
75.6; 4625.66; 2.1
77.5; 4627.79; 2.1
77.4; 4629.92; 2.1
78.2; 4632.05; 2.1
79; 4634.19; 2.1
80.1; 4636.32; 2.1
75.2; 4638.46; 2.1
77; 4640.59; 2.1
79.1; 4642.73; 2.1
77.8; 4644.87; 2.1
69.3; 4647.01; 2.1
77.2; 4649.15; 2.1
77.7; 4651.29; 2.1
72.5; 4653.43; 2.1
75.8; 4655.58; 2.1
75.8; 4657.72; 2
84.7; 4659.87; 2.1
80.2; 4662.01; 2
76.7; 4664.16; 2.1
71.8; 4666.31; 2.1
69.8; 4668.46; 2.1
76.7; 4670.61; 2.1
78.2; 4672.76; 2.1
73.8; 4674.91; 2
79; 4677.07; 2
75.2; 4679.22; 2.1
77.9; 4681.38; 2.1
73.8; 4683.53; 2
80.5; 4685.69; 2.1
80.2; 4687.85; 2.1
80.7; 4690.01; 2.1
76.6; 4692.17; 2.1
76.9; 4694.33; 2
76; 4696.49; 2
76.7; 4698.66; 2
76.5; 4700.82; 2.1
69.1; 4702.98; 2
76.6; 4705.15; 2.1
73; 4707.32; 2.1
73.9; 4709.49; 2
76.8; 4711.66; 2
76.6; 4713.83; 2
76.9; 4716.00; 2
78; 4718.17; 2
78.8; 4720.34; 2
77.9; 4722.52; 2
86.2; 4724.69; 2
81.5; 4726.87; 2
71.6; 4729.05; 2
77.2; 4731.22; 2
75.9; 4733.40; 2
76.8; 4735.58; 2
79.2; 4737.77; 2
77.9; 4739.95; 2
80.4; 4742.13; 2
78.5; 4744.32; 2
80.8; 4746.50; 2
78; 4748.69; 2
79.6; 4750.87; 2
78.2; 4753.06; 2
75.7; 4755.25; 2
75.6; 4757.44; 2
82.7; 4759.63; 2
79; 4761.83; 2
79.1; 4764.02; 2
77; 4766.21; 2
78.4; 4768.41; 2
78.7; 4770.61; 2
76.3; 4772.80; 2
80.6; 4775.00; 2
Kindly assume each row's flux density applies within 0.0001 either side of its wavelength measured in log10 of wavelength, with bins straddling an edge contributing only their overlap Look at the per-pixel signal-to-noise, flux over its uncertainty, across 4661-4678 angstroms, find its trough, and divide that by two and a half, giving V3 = 13.3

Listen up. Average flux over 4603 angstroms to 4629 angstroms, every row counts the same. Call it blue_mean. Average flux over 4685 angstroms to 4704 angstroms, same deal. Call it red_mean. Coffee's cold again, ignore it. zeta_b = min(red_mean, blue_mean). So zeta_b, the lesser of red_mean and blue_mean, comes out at 77.0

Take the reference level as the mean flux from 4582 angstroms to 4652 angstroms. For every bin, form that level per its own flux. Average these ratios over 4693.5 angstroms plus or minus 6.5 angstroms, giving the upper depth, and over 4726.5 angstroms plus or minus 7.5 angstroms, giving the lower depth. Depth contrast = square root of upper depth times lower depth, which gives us 0.989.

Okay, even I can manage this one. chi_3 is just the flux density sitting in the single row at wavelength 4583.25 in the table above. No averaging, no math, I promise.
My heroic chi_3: 77.7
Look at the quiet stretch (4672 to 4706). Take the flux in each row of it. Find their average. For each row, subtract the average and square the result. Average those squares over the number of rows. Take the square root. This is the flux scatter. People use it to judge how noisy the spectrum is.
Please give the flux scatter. 2.84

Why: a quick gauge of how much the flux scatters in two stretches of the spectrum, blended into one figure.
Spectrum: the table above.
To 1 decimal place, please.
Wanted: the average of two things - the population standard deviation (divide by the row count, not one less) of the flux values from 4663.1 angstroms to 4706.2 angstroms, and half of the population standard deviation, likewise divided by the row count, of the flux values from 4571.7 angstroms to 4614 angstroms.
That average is 2.2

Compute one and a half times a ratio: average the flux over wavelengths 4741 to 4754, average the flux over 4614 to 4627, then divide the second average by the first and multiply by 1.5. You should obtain 1.49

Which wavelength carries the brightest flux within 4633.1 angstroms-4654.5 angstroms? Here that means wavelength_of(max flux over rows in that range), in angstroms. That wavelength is 4636.32 angstroms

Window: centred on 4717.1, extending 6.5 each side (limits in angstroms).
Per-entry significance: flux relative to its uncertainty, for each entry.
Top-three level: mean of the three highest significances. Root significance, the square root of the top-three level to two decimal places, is 6.25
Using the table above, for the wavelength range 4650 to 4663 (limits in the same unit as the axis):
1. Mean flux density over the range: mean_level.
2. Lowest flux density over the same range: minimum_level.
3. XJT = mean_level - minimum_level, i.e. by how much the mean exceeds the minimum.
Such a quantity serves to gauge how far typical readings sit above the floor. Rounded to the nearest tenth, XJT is 5.3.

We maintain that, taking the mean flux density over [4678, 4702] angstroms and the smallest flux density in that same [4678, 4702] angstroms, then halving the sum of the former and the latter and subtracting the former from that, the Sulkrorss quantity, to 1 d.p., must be -1.8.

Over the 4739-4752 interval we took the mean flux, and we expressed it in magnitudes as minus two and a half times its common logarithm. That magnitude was -4.747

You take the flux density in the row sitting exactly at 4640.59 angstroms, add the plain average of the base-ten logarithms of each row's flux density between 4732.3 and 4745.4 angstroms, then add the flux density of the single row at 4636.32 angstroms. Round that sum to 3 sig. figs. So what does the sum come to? 159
